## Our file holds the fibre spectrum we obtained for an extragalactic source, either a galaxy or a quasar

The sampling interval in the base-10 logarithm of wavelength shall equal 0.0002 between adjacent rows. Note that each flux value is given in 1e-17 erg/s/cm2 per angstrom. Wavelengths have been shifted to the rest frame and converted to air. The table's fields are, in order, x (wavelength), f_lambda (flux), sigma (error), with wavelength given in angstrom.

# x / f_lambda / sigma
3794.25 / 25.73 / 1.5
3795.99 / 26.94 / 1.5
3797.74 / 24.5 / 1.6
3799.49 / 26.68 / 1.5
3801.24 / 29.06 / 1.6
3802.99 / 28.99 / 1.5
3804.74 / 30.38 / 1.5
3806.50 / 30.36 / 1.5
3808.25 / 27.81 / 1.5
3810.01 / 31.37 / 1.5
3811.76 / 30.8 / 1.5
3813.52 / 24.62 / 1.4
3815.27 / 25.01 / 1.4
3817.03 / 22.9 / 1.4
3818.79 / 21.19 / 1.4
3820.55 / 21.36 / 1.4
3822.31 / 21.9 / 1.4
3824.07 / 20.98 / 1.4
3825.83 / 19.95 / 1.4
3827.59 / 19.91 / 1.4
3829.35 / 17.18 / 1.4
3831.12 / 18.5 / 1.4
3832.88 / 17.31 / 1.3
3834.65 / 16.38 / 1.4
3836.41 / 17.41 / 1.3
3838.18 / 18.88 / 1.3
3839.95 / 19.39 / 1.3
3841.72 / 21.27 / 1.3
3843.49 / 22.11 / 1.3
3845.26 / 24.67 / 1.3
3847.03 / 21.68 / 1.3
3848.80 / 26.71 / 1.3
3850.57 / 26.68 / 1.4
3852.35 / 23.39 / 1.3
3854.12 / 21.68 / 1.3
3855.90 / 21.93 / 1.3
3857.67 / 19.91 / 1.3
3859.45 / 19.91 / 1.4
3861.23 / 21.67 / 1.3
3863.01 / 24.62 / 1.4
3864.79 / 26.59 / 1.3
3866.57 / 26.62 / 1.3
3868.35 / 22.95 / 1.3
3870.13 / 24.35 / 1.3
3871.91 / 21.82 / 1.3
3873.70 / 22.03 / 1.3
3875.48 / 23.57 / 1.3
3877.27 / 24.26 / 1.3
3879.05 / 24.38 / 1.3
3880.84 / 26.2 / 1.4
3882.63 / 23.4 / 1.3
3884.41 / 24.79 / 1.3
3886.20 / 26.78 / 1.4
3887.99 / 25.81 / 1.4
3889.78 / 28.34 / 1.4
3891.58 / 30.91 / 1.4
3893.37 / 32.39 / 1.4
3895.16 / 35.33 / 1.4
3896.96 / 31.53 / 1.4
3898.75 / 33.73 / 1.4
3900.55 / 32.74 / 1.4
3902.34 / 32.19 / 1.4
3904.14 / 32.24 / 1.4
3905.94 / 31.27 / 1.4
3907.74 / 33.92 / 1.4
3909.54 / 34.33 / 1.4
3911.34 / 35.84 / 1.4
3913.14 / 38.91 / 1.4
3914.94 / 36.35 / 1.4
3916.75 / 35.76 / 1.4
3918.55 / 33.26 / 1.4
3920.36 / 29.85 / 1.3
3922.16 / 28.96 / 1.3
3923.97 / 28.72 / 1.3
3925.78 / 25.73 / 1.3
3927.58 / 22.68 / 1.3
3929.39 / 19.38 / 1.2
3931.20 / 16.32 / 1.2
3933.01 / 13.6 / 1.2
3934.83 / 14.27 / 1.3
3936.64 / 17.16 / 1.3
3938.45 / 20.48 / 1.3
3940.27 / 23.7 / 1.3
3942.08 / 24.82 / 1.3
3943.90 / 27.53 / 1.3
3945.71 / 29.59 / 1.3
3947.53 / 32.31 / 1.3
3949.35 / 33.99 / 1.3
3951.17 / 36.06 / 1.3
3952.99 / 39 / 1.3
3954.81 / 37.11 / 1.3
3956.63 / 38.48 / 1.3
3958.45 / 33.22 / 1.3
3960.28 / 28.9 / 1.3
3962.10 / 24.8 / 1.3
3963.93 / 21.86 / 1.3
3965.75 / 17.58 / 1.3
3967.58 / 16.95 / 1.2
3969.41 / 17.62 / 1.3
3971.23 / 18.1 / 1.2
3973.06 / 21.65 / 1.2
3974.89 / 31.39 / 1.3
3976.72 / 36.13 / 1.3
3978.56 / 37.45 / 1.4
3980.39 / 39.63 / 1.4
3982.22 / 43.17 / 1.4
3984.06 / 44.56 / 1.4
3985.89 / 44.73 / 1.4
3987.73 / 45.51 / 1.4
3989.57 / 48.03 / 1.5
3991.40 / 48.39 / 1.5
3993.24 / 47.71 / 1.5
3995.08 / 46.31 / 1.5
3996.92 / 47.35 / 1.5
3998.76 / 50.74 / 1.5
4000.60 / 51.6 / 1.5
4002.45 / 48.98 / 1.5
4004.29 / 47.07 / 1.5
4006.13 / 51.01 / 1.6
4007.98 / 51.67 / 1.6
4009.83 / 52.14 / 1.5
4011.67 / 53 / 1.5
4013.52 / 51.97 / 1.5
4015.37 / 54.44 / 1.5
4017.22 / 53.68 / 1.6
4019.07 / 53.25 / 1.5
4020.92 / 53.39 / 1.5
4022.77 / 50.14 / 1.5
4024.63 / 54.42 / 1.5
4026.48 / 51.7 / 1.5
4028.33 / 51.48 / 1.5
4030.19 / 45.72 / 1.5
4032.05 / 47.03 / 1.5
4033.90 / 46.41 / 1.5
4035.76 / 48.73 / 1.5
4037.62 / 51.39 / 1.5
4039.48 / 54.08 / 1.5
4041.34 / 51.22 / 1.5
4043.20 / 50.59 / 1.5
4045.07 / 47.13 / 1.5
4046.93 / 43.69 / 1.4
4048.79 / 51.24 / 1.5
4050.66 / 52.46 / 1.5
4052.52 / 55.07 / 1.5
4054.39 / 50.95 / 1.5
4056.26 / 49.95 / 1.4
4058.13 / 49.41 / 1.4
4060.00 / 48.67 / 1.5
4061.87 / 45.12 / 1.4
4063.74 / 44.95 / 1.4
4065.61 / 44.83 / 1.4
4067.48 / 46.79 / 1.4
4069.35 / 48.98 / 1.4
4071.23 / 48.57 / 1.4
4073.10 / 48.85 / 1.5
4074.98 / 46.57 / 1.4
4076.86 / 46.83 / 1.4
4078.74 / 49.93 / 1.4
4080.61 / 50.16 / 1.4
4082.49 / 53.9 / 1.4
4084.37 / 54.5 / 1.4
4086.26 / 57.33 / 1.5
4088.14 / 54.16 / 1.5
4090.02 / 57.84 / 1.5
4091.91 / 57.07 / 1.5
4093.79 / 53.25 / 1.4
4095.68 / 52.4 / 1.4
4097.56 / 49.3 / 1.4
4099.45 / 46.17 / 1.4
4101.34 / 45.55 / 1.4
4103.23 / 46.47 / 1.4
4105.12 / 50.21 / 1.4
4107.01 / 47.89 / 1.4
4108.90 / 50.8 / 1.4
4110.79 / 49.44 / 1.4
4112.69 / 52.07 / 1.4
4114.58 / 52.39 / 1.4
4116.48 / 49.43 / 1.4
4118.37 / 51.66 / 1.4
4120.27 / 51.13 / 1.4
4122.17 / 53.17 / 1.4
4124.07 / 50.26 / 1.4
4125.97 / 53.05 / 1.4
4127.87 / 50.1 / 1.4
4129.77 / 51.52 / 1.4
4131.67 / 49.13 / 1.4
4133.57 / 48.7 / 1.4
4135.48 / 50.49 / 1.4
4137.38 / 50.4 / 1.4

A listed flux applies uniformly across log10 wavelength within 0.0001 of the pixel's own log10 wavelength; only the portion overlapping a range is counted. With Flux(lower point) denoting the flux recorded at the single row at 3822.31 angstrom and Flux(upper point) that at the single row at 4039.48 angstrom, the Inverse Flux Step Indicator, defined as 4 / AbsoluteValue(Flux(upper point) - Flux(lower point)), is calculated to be 0.12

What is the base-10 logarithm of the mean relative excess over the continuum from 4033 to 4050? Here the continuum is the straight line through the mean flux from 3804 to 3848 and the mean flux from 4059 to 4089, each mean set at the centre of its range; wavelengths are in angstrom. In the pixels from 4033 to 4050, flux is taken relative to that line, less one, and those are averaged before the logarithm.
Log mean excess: -1.11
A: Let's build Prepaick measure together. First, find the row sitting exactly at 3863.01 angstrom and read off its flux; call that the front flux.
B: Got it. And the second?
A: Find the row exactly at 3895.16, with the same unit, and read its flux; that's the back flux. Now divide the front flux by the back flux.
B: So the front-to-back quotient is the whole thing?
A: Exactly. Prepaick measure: 0.7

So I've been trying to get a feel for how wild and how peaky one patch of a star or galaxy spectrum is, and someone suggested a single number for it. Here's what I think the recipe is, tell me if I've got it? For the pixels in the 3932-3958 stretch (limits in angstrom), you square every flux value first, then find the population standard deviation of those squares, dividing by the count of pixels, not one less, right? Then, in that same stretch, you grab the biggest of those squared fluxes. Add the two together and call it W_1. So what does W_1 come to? 1981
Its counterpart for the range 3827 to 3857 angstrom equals 847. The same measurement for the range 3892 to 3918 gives 1660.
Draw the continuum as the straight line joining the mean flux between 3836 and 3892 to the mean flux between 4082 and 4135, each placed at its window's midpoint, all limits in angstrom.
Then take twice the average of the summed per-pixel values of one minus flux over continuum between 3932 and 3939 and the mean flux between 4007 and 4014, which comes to 54.1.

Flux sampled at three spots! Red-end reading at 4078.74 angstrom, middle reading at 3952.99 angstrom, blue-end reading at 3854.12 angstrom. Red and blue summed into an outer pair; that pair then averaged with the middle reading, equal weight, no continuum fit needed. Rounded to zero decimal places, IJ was 55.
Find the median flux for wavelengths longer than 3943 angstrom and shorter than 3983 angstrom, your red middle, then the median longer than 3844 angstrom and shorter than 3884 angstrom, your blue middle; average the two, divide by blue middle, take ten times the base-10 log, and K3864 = 0.71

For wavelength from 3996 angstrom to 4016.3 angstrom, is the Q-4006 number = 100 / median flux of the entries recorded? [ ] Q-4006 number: 1.9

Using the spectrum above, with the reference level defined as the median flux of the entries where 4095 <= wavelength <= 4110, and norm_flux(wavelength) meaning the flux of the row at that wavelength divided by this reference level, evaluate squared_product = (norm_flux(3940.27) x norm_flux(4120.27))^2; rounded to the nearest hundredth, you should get 0.26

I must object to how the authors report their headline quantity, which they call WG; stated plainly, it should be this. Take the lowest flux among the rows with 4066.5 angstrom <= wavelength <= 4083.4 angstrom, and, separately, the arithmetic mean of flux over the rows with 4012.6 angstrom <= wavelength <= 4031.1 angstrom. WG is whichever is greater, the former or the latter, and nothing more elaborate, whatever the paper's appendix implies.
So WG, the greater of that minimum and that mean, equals 52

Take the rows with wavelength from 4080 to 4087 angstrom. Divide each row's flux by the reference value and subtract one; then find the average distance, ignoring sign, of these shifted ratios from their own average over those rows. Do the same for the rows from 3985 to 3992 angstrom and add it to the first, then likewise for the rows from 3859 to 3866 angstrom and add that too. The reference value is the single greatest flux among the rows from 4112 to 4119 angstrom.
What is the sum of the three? 0.11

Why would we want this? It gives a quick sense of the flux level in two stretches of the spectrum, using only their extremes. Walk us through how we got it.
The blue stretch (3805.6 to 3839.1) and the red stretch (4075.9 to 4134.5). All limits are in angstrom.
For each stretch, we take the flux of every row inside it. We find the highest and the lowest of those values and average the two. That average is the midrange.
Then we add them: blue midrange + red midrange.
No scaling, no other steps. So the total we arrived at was 76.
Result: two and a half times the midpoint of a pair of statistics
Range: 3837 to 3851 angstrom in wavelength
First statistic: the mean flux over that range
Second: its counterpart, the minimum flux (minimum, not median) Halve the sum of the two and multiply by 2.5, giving 52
